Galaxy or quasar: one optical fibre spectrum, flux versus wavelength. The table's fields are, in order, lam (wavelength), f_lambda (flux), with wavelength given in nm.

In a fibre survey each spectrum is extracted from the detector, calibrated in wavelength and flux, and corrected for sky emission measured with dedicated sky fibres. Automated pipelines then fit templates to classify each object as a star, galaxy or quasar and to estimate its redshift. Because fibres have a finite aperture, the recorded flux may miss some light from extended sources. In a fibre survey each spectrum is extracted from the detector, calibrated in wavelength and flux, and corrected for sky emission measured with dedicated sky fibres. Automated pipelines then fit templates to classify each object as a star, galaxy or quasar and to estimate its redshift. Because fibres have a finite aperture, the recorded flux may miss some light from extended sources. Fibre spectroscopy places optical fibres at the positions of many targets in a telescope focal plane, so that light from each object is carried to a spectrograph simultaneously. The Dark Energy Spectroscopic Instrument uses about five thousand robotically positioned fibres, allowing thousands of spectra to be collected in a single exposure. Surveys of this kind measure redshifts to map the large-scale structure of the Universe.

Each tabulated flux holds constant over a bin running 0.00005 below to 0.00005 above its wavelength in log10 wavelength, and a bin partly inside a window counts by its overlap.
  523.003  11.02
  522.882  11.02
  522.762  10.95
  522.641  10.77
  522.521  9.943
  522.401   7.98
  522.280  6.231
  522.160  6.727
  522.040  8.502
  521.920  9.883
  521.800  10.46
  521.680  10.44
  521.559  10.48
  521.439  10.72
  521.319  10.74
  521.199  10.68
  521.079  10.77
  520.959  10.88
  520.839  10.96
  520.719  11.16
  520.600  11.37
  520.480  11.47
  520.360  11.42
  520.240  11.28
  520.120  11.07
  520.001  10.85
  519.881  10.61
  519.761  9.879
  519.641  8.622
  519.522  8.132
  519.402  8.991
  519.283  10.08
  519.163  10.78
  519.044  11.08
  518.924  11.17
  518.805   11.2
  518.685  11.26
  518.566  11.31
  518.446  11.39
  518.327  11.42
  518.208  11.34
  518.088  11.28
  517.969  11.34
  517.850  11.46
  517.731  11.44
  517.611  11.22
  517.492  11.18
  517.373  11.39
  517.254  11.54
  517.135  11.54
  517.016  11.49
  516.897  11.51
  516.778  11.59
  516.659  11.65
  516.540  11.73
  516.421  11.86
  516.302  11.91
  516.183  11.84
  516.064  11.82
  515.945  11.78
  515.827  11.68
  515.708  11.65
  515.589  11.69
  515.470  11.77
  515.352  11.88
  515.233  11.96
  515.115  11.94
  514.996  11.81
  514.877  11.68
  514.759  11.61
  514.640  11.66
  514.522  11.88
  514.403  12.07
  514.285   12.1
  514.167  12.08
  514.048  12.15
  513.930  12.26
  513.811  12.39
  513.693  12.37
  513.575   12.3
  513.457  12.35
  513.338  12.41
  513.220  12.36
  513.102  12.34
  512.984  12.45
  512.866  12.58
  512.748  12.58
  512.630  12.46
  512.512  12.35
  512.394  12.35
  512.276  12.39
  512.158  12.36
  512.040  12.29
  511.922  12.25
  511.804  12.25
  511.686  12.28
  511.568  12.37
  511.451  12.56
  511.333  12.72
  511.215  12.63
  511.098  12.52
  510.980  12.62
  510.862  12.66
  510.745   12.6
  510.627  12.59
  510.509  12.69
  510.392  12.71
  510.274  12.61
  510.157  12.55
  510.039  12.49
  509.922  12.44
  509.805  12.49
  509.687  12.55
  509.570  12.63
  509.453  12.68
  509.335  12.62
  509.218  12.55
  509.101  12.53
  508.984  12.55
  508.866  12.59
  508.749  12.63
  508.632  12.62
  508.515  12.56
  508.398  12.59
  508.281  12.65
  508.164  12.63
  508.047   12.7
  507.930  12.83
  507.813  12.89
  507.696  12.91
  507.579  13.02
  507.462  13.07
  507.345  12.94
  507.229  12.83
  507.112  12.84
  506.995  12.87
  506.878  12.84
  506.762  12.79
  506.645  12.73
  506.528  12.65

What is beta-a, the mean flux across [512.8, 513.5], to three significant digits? 12.4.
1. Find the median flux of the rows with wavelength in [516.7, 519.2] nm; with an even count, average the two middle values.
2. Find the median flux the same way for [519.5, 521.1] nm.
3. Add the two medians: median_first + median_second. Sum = 22.3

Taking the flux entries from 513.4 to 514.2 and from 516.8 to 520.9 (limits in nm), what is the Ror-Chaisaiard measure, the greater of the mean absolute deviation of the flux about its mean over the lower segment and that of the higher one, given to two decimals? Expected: 0.57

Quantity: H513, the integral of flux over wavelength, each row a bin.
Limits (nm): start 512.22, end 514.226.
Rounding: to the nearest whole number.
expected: 25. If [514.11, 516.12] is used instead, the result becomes 24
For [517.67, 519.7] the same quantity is 22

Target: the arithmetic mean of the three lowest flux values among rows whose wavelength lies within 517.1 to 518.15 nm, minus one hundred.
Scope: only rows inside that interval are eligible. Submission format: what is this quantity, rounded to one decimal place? -88.8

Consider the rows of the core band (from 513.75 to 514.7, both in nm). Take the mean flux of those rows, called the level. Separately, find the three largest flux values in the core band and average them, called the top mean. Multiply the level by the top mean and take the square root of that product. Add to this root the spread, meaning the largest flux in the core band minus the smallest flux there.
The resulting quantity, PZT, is 12.9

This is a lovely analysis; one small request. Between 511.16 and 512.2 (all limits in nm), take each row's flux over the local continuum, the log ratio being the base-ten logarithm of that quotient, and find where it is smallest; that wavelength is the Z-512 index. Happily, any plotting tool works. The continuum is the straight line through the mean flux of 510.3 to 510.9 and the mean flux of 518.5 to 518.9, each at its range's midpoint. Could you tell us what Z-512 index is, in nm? 511.804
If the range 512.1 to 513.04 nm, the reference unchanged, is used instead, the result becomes 512.158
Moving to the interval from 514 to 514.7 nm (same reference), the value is 514.640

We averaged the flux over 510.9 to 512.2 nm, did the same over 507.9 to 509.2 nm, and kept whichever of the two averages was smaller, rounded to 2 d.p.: 12.44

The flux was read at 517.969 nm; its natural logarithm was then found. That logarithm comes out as 2.43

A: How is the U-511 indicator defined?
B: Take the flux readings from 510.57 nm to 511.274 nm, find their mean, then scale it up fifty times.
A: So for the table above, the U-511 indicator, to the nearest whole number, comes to 630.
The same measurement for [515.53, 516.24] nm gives 587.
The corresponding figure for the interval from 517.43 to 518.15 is 566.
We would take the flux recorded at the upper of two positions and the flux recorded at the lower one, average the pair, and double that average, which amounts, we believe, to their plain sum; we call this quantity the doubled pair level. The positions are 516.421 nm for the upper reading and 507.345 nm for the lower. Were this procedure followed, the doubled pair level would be 24.8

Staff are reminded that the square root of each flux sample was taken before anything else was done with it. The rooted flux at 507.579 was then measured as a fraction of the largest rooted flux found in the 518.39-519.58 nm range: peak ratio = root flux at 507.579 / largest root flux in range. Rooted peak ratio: 1.07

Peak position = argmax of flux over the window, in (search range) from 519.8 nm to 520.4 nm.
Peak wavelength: 520.360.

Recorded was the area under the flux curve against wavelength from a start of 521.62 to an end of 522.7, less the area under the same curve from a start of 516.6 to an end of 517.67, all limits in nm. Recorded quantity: -2.5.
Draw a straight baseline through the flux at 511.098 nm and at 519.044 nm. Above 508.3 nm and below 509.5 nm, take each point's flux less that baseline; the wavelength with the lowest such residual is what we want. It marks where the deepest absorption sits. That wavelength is 508.515 nm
